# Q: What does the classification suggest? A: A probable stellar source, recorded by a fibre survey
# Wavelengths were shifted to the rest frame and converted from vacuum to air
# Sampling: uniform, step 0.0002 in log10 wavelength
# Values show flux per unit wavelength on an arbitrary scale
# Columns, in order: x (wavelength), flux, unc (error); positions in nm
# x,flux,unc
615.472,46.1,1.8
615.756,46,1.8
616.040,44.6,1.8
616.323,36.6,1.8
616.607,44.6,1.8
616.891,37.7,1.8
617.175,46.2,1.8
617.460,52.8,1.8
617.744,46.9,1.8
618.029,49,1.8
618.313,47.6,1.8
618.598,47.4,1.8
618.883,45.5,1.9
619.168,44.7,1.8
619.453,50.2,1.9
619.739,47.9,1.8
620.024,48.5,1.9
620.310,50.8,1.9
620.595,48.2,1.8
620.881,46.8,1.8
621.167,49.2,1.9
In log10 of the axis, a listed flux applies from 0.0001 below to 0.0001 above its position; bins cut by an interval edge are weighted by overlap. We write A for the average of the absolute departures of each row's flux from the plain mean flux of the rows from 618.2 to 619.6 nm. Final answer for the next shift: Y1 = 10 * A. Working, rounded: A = 1.6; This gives 16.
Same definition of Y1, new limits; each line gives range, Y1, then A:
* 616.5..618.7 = 28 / 2.8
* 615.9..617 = 37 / 3.7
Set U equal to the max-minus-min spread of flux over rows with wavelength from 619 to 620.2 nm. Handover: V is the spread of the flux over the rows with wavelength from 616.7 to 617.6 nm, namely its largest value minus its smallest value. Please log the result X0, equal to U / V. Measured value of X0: 0.36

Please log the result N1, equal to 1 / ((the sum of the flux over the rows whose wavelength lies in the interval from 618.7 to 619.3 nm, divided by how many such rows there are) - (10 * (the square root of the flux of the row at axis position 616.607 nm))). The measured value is -0.046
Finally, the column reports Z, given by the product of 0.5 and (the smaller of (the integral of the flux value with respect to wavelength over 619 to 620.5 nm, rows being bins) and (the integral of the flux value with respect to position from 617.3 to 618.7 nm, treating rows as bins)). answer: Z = 34.1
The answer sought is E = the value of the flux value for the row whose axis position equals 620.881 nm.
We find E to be 46.8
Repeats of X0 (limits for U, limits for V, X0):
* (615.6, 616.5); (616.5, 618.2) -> 0.62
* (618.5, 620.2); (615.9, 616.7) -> 0.69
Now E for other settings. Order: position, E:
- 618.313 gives 47.6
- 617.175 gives 46.2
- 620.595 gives 48.2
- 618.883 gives 45.5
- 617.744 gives 46.9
